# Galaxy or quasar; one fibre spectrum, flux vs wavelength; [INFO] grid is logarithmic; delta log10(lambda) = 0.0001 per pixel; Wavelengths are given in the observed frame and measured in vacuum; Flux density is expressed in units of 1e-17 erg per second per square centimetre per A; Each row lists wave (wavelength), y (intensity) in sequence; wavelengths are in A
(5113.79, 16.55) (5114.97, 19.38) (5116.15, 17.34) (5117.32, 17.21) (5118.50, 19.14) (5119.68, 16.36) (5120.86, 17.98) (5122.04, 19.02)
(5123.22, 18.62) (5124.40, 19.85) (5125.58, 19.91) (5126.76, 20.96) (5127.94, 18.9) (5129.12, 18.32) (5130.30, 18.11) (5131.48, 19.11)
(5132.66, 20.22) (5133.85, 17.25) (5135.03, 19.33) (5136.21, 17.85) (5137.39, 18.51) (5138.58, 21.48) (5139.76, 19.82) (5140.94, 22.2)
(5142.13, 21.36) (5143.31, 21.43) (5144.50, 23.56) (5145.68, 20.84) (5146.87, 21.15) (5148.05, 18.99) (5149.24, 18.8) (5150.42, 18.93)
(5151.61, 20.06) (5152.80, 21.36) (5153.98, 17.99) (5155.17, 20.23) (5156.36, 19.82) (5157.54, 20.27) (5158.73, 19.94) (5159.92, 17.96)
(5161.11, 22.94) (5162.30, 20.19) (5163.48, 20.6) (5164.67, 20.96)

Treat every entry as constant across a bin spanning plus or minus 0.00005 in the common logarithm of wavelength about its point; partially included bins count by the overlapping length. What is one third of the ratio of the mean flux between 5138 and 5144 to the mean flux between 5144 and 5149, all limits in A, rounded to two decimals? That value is 0.34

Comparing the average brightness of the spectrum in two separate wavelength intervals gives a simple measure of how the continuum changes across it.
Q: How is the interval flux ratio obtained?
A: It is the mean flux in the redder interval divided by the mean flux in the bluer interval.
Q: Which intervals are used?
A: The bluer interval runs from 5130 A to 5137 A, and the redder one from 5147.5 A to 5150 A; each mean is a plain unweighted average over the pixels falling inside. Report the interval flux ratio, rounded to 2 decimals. 1.01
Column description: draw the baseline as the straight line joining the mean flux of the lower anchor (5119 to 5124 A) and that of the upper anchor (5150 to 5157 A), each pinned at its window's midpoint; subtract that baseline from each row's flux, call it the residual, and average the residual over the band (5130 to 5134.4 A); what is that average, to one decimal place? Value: 0.1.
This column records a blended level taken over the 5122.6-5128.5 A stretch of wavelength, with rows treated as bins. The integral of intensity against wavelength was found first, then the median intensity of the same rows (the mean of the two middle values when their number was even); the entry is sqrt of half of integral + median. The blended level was 8.24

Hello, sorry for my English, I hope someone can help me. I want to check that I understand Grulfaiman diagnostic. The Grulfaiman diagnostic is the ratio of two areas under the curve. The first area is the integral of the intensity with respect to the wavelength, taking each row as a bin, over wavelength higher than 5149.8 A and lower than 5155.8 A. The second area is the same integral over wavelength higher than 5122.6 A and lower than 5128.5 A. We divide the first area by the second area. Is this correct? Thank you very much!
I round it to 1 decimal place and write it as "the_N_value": 1.0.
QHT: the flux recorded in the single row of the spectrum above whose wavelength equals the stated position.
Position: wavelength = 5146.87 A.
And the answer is 21.15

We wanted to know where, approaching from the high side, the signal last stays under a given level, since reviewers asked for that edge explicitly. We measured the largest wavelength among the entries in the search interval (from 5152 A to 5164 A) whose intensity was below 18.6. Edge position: 5159.92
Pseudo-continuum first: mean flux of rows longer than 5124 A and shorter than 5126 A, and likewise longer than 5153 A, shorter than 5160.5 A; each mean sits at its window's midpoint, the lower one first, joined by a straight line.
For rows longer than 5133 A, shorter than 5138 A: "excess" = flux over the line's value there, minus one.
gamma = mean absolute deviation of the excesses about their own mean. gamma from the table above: 0.035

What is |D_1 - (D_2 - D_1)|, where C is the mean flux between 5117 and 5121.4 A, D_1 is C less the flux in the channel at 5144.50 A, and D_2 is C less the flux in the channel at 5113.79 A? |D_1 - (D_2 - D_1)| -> 13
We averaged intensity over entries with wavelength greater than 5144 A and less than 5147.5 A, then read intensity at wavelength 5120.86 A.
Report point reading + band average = 39.8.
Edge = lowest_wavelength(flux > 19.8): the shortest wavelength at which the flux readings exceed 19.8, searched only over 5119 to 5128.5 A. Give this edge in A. 5124.40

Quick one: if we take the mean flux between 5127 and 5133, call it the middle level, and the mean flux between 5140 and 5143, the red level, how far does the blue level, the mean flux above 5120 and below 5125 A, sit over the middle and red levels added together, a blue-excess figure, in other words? -21.8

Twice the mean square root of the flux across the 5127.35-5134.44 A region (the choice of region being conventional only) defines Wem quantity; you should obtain 8.63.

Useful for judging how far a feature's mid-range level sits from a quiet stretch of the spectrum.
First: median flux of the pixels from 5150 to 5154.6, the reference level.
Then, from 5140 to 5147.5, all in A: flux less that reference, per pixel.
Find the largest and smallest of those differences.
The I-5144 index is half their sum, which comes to 2.7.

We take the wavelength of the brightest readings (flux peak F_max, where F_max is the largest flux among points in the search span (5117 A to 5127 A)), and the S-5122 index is 5126.76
